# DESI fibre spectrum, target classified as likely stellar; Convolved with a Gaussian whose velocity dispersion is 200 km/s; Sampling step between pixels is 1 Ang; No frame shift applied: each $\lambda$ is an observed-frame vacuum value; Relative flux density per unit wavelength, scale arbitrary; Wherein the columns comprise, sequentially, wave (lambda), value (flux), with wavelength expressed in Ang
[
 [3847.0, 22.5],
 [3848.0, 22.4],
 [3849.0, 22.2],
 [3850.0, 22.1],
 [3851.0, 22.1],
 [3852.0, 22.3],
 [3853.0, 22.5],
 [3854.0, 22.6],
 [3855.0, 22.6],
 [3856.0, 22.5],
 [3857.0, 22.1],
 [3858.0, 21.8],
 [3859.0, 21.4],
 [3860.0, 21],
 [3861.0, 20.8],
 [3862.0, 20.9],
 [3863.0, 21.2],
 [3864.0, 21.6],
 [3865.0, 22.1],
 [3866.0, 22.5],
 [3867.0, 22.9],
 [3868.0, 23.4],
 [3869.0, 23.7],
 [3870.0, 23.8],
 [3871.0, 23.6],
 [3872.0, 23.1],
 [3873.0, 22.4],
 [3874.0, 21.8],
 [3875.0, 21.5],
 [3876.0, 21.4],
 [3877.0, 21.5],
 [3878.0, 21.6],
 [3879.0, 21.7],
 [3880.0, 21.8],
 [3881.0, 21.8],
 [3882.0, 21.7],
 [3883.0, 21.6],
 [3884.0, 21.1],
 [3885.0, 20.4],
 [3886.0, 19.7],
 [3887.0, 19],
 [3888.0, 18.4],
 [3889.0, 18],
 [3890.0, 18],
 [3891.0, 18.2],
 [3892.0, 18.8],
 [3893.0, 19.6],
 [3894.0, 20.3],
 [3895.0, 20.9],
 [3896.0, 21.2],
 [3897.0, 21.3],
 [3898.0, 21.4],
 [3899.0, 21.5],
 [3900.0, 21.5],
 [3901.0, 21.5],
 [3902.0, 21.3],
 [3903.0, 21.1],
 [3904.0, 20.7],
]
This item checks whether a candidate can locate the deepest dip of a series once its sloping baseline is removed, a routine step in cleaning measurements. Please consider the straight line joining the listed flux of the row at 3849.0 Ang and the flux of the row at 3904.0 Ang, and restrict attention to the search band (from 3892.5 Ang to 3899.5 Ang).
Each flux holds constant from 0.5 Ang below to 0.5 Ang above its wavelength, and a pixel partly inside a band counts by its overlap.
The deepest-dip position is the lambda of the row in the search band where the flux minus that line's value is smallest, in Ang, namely 3893.0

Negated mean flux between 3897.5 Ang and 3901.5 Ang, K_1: -21.5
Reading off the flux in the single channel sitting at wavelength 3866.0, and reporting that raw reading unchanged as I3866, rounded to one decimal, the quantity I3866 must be 22.5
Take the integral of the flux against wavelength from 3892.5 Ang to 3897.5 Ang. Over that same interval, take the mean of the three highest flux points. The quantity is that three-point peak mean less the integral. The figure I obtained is -82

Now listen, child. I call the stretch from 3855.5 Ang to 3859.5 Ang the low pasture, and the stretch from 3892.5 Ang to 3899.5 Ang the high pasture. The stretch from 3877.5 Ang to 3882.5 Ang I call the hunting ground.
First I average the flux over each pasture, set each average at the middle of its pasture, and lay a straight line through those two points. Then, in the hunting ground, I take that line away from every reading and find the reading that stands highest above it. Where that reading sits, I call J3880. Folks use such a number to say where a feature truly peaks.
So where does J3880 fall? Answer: 3881.0 Ang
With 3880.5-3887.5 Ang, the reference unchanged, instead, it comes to 3881.0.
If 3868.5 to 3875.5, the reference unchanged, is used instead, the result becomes 3870.0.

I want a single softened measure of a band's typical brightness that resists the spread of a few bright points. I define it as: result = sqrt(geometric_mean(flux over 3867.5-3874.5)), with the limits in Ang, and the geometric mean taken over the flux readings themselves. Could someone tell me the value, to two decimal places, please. 4.81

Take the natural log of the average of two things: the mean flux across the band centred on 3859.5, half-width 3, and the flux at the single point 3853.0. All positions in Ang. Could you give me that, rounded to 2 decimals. 3.09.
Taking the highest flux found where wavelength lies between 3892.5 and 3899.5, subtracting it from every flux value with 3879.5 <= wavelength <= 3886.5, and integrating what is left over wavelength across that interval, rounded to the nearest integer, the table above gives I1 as -2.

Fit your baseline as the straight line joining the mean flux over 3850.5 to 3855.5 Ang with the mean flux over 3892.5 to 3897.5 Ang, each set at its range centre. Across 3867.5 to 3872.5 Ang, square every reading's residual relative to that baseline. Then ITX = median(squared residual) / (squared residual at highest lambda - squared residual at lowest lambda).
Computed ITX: -9.2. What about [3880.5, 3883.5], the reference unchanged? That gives -2.1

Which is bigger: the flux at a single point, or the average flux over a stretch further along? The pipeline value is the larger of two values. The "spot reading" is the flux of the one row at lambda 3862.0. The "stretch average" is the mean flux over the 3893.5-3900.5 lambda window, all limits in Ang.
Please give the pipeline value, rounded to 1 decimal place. 21.2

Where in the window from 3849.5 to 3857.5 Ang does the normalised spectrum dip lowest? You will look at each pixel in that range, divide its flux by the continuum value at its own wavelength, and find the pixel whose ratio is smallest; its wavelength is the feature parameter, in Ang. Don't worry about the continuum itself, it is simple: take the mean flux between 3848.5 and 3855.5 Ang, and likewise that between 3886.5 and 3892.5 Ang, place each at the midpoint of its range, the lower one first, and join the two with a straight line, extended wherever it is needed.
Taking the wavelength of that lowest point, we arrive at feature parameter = 3850.0 Ang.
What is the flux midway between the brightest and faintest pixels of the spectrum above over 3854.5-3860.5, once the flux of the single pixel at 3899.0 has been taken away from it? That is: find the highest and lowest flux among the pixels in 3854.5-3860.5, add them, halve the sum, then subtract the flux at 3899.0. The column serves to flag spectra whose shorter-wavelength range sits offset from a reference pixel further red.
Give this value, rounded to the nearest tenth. 0.3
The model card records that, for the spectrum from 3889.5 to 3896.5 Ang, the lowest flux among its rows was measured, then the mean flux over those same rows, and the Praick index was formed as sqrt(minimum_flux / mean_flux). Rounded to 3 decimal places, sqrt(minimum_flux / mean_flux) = 0.959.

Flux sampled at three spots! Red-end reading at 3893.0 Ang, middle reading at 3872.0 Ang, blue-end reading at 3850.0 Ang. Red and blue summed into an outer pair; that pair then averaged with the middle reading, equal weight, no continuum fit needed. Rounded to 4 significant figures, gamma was 32.40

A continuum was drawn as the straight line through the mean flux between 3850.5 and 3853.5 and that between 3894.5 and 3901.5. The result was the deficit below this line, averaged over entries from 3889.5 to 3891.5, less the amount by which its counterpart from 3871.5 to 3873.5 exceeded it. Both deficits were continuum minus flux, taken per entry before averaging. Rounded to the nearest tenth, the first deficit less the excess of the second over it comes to 7.7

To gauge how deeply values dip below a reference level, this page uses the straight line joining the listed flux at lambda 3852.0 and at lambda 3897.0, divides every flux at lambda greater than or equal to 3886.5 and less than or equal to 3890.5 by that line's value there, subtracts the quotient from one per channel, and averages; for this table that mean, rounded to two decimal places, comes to 0.15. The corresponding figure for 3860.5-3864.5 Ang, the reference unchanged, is 0.04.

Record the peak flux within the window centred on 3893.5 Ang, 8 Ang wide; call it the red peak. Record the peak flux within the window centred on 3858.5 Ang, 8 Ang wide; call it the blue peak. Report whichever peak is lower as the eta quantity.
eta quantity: 21.3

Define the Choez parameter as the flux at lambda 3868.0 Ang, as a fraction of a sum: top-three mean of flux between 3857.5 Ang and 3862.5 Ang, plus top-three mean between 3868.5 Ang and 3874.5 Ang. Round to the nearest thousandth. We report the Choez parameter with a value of 0.519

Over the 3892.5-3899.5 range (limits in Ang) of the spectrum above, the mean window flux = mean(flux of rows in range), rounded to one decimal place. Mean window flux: 20.9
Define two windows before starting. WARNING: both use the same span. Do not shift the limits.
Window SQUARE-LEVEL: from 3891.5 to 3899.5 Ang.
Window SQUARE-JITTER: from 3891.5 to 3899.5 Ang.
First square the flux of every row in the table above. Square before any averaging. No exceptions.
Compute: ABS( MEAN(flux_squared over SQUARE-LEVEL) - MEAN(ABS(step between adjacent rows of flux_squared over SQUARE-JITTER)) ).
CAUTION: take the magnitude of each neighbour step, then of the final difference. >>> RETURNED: 411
